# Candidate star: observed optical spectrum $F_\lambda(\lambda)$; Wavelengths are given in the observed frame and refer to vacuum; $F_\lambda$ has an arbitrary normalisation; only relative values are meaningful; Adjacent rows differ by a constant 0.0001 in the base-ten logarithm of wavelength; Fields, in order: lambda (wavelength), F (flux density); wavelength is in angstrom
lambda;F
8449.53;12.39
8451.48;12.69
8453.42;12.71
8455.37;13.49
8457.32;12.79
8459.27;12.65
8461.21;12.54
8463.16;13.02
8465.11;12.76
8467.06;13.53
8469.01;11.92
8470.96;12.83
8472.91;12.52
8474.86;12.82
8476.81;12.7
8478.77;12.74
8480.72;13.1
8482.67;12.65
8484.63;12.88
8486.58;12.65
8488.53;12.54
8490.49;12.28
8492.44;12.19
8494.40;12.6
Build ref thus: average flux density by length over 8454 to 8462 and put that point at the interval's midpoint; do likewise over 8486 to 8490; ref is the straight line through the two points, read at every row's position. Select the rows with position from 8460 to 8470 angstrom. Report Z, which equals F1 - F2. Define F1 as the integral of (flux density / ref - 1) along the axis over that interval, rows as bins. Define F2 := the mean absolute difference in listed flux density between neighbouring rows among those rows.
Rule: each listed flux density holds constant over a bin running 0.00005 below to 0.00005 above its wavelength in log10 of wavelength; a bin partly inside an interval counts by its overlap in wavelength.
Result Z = -0.81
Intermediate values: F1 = -0.032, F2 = 0.78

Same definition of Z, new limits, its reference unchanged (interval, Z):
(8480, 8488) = -0.17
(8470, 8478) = -0.23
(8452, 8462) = -0.47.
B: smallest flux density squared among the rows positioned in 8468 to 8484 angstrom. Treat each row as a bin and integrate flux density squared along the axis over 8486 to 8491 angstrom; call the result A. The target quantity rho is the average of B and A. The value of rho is 461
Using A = 781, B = 142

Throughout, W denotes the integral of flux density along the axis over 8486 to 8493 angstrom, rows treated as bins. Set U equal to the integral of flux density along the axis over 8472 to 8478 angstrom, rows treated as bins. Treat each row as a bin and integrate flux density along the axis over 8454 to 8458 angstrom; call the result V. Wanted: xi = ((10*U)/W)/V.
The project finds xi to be 0.17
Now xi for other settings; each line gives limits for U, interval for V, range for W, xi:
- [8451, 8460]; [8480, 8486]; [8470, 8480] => 0.12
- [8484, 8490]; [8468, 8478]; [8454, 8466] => 0.04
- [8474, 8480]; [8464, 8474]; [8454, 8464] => 0.05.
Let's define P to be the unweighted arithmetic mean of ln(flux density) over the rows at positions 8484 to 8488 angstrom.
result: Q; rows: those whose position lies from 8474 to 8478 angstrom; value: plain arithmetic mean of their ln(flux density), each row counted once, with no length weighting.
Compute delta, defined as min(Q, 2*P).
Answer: 2.55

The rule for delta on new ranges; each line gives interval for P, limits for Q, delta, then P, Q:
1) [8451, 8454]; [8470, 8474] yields 2.54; 2.542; 2.54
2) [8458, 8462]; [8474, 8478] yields 2.55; 2.533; 2.55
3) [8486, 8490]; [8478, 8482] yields 2.56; 2.533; 2.56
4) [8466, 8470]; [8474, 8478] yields 2.55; 2.542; 2.55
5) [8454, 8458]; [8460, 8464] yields 2.55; 2.575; 2.55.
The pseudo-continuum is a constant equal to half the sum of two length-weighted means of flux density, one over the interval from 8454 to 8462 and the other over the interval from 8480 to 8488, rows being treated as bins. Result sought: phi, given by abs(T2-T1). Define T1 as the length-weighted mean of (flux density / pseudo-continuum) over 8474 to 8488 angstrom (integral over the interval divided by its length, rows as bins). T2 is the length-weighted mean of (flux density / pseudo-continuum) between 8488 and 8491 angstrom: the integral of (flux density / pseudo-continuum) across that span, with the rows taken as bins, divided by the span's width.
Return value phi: 0.031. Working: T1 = 1.00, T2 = 0.97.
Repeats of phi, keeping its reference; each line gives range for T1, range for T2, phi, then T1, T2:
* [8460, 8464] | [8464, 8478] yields 0.005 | 1.00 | 0.99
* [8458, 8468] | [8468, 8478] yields 0.026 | 1.00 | 0.98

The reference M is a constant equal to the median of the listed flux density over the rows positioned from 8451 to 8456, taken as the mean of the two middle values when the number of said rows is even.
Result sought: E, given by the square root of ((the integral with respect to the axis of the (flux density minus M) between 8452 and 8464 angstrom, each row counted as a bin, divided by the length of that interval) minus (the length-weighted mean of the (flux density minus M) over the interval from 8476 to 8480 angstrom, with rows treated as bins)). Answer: 0.34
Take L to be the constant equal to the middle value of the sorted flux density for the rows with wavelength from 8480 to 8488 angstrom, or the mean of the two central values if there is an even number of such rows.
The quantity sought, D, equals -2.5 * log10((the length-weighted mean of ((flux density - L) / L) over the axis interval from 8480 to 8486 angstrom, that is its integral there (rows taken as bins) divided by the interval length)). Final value 5.4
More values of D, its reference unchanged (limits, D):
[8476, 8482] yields 5.6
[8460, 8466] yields 8.9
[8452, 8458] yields 4.4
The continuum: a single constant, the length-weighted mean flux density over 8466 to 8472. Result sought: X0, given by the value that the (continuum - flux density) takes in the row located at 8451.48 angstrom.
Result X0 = 0.1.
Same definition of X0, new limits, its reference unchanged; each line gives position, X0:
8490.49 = 0.5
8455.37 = -0.7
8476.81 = 0.1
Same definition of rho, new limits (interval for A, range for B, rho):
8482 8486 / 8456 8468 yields 404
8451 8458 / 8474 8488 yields 667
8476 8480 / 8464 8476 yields 396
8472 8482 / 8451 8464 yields 895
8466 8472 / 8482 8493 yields 564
